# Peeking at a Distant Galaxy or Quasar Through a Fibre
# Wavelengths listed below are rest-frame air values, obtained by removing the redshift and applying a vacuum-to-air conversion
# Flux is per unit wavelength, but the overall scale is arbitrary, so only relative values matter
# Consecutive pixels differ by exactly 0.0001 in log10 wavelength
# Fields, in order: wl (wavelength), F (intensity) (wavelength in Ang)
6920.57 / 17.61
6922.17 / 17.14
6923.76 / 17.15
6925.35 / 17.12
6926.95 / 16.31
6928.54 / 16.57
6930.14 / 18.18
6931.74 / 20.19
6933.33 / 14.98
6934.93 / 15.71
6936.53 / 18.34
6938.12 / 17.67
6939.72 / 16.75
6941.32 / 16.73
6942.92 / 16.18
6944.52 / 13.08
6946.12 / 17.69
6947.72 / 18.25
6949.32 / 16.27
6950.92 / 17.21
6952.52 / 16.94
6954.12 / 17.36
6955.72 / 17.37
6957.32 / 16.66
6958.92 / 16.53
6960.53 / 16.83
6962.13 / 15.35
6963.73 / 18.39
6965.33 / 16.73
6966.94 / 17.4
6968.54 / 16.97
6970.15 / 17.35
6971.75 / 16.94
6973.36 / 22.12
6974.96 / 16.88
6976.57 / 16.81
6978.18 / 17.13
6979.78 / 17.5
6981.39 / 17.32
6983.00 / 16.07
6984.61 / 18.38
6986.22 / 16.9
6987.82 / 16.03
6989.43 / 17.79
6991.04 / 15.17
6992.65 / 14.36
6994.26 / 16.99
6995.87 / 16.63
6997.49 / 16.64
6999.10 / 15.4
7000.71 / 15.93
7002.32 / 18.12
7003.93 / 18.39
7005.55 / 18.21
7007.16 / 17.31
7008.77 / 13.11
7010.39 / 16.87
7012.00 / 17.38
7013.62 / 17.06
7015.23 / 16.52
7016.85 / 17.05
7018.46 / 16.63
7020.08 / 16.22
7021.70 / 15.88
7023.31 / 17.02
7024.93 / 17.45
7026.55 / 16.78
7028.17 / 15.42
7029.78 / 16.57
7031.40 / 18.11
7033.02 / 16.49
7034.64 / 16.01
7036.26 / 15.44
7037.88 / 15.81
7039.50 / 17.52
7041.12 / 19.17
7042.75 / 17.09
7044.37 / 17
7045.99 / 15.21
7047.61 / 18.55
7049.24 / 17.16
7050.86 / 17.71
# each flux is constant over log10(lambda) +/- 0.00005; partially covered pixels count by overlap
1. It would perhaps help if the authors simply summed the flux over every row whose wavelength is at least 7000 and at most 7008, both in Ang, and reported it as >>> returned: 88.0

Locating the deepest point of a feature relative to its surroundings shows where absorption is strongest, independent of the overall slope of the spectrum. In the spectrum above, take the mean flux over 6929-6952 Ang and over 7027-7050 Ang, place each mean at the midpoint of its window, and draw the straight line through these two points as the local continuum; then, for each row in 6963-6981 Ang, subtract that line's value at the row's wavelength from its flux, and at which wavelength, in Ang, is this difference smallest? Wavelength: 6965.33 Ang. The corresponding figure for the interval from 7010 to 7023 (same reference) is 7021.70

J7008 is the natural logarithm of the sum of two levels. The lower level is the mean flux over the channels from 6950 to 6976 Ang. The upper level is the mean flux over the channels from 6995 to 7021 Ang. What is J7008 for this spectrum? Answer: 3.53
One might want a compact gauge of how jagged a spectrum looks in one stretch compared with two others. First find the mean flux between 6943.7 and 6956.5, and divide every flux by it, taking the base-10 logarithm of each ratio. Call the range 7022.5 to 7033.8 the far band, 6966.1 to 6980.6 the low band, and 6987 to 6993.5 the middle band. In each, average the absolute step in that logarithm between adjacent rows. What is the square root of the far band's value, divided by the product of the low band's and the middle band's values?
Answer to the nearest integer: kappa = 105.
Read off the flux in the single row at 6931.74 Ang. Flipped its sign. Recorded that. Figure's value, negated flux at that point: -20.2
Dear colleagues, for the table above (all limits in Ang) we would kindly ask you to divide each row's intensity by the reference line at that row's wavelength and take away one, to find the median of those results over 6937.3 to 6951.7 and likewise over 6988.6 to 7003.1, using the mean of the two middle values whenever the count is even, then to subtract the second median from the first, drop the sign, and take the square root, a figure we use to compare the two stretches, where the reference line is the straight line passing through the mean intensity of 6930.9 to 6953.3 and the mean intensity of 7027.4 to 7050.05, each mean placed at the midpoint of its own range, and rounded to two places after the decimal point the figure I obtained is 0.08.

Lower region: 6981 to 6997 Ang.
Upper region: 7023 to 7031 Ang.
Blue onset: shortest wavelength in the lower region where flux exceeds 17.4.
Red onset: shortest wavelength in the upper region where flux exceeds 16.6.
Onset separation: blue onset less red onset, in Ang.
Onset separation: -38.7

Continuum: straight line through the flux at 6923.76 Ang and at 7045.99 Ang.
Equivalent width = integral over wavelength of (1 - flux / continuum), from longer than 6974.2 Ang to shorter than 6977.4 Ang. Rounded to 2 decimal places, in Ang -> -0.10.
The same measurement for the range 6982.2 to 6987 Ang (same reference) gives -0.28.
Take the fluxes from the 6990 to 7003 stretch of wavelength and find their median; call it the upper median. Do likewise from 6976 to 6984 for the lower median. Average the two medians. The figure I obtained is 16.7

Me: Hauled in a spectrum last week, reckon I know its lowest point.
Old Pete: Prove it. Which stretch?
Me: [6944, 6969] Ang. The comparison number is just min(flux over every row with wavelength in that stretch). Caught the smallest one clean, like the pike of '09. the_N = 13.08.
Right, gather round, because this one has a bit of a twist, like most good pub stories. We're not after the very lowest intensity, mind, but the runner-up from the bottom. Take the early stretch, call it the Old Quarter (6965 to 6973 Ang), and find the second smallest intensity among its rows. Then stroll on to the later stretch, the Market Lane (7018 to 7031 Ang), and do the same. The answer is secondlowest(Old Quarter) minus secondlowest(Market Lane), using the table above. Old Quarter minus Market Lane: 1.1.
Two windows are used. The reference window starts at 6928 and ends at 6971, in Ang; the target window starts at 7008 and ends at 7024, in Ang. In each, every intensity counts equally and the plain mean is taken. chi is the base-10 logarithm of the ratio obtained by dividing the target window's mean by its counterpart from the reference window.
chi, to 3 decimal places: -0.015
